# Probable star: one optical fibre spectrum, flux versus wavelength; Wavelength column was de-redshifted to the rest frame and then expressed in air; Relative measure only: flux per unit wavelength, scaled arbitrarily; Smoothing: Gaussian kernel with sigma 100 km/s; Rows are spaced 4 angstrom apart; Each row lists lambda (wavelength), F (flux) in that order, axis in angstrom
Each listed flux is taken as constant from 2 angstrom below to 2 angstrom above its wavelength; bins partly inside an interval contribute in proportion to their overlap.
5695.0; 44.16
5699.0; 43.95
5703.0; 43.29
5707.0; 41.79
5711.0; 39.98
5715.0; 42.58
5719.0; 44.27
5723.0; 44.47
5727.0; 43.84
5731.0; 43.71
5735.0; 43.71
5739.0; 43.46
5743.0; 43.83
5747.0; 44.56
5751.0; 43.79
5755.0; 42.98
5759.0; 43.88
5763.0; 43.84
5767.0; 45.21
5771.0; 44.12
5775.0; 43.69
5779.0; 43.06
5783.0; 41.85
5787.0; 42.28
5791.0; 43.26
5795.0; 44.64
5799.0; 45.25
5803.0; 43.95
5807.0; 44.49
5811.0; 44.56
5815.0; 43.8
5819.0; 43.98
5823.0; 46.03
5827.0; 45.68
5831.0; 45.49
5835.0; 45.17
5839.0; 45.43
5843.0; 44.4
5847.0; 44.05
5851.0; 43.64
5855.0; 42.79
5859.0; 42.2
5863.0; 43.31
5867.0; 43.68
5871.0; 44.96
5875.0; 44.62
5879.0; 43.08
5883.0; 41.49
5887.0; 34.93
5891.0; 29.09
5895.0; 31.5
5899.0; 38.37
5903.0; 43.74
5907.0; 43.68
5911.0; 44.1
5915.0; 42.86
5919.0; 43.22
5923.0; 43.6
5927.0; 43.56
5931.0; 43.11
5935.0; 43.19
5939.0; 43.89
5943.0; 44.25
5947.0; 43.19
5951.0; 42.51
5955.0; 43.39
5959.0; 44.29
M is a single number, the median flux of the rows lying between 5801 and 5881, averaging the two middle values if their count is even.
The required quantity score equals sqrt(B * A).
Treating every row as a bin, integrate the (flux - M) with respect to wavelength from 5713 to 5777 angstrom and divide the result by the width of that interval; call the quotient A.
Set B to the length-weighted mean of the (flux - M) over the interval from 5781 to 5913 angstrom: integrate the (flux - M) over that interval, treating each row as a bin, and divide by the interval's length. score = 0.7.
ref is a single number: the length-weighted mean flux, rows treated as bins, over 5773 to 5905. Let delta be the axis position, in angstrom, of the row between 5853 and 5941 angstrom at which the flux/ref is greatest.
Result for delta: 5871.0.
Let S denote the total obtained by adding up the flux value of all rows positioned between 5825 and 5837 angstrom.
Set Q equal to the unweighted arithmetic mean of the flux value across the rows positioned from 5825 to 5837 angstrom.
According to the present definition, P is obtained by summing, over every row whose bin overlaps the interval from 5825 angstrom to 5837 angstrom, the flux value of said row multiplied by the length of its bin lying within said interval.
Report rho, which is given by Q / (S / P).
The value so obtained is 181.8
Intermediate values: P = 545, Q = 45.4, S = 136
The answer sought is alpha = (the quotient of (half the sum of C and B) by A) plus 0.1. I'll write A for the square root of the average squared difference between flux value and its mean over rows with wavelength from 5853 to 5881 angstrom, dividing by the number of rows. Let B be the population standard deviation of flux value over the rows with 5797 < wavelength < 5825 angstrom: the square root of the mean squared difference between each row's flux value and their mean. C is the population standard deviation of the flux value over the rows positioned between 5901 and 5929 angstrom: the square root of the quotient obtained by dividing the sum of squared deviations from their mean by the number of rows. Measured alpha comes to 0.71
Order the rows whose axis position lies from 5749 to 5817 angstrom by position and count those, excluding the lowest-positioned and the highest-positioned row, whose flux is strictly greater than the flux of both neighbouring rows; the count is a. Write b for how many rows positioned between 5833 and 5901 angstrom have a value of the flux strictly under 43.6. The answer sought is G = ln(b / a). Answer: 0.81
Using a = 4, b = 9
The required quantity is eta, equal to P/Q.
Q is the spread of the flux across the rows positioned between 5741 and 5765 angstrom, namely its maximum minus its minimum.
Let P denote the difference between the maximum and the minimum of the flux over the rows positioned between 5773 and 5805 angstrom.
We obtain 2.2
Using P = 3.4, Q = 1.6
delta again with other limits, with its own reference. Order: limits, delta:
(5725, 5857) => 5823.0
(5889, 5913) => 5911.0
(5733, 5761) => 5747.0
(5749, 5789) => 5767.0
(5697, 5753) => 5747.0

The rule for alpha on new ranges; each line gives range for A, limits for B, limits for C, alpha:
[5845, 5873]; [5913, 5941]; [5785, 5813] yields 0.86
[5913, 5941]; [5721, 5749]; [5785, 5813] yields 2.11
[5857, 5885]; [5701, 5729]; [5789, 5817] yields 1.01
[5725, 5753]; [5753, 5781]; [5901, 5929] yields 1.77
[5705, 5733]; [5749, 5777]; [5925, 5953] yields 0.48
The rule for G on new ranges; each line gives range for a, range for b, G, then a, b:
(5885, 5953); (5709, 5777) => 0.00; 4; 4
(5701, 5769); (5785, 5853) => -0.41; 3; 2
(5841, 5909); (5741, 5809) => 0.92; 2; 5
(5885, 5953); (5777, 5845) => 0.00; 4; 4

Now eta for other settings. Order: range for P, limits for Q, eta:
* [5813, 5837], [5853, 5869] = 1.5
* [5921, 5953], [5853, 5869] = 1.2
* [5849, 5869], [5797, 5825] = 0.7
